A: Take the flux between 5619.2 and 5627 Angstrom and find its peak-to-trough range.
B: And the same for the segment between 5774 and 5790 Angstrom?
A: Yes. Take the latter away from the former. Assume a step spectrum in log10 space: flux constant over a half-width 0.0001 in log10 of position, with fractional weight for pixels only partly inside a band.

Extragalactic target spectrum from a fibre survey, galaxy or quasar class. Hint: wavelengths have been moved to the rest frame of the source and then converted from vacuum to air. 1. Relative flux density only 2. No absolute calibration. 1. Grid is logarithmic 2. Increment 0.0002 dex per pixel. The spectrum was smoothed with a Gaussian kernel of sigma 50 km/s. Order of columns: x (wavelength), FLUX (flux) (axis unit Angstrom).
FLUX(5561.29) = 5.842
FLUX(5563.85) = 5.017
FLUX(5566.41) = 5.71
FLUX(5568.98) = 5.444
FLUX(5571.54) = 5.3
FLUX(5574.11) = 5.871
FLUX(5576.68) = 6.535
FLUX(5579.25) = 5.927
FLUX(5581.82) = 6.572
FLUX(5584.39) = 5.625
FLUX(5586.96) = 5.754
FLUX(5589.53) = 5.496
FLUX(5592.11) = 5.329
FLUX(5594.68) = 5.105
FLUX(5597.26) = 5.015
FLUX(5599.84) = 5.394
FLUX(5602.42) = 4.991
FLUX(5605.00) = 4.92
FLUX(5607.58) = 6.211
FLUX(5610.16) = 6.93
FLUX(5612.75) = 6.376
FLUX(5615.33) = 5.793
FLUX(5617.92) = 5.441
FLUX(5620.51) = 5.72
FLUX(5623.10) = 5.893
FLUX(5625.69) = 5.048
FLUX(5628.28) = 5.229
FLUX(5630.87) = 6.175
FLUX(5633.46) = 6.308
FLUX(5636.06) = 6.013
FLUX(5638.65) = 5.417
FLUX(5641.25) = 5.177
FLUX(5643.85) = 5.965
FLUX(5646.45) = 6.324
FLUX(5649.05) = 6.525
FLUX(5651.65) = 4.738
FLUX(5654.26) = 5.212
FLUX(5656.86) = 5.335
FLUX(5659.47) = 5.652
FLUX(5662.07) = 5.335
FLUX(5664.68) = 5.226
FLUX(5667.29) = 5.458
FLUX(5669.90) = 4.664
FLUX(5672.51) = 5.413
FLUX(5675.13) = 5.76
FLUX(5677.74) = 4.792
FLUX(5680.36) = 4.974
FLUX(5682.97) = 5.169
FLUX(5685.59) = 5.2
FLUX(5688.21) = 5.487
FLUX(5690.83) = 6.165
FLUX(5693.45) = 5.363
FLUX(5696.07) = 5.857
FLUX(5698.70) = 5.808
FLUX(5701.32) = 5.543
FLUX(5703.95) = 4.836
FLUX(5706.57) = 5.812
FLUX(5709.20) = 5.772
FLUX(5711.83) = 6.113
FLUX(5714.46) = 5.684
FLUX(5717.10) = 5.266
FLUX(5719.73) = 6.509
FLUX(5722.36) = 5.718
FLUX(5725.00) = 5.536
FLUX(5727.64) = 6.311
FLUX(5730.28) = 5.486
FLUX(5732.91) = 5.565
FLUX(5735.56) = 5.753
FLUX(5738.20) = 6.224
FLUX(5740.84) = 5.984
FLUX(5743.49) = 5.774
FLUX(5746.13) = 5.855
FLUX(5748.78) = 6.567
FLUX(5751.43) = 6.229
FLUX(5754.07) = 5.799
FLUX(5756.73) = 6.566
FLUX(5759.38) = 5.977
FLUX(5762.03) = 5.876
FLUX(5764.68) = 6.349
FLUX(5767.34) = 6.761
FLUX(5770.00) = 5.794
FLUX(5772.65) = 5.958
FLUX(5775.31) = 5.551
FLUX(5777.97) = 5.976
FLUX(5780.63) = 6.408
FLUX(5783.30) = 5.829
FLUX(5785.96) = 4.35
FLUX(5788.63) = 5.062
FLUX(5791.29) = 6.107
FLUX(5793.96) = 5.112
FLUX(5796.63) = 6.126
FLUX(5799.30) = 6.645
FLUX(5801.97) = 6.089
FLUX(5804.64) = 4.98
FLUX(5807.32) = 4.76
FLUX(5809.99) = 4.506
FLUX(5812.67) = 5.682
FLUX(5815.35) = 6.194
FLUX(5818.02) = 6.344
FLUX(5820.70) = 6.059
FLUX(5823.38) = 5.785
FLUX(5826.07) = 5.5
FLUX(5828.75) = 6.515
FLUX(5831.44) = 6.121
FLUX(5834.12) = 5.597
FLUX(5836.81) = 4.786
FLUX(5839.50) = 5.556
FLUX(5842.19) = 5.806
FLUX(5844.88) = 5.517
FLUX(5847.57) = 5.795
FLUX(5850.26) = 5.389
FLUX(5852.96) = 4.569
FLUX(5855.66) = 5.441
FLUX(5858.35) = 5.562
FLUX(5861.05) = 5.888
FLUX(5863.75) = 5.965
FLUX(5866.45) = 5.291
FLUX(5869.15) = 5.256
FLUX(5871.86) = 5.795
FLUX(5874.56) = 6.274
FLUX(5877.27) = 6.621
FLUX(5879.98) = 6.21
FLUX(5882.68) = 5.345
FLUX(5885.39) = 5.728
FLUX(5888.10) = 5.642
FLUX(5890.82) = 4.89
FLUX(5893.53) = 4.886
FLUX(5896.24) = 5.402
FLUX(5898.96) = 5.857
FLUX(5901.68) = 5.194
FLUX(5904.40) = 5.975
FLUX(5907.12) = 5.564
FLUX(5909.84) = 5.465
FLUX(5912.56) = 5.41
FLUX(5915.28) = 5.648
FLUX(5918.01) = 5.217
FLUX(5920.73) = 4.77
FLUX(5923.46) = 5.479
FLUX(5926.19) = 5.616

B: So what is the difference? -1.2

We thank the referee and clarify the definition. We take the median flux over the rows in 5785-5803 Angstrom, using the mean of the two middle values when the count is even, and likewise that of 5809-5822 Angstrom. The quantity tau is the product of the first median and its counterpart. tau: 36.9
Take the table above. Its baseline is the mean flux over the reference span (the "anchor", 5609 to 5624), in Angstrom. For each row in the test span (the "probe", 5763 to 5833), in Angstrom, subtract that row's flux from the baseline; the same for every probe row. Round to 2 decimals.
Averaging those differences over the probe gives 0.23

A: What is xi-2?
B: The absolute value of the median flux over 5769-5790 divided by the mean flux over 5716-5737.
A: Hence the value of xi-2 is 1.01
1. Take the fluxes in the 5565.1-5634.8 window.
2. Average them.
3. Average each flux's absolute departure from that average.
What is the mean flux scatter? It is 0.43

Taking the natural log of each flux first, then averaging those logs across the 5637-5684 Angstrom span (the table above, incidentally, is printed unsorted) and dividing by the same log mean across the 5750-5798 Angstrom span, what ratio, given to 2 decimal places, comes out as 0.95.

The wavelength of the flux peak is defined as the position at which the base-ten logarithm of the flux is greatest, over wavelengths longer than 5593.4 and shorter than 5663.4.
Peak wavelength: 5610.16 Angstrom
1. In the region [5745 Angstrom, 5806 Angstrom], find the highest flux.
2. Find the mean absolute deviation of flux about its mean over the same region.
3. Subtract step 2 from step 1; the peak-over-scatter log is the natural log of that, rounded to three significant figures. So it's 1.85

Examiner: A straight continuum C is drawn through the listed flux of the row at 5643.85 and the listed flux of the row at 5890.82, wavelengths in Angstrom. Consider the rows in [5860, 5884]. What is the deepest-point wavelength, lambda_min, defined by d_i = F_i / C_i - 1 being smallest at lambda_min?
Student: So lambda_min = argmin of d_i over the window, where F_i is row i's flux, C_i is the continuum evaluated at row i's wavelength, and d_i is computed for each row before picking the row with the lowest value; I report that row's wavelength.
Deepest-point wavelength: 5869.15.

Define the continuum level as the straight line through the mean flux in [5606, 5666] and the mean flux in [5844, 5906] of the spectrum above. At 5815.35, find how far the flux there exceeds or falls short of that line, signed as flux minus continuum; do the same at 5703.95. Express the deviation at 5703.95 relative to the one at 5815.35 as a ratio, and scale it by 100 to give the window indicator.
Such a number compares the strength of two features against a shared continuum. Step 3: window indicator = -151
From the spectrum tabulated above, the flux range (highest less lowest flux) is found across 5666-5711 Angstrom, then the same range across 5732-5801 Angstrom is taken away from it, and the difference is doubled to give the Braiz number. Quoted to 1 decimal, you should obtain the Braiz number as -1.8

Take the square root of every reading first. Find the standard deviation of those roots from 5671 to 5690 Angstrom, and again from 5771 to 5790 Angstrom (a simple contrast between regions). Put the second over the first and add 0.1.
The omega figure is 2.2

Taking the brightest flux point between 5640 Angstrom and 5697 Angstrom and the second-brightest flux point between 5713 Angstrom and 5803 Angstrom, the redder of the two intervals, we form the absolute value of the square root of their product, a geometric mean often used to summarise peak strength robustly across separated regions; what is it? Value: 6.58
